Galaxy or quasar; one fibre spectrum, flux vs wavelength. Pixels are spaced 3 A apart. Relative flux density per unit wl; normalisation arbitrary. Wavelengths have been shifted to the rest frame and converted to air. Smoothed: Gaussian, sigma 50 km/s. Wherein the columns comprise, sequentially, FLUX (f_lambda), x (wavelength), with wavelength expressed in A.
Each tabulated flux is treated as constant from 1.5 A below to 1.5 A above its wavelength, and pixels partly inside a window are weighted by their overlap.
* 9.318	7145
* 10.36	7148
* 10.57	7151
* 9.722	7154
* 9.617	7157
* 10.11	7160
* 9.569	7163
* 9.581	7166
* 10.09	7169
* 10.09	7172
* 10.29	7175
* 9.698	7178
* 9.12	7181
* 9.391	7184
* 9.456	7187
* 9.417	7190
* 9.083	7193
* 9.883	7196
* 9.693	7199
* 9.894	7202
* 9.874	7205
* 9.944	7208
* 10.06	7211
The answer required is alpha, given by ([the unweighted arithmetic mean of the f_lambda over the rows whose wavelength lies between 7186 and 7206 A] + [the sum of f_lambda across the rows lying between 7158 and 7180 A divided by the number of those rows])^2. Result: 381.5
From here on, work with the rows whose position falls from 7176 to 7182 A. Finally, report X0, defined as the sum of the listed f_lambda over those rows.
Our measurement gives 19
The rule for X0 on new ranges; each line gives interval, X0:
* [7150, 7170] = 69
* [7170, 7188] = 58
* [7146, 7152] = 21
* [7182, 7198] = 47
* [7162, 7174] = 39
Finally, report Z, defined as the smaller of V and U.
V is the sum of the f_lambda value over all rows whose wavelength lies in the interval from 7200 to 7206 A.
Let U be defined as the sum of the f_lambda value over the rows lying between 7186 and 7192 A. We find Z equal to 18.9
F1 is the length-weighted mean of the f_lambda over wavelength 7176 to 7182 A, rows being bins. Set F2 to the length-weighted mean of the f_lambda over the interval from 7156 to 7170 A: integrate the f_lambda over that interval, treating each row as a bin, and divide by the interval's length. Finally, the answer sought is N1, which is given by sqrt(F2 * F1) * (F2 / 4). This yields 23.6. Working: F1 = 9.5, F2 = 9.79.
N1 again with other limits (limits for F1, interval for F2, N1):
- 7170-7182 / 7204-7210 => 24.5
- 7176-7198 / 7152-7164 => 23.6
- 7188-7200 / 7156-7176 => 24.0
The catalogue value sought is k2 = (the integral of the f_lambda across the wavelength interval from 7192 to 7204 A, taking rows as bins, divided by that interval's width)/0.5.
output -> 19.3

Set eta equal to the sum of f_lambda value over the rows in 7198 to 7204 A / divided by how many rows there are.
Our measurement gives 9.8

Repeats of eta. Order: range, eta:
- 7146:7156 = 10.2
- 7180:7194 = 9.3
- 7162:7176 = 9.9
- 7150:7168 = 9.9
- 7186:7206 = 9.6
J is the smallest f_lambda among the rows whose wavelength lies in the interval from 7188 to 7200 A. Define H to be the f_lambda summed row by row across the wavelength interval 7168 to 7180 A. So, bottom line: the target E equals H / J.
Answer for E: 4.4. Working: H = 40.2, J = 9.083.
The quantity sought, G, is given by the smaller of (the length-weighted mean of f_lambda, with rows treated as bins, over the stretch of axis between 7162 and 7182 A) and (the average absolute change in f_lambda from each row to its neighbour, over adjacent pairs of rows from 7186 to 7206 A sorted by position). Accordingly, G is 0.264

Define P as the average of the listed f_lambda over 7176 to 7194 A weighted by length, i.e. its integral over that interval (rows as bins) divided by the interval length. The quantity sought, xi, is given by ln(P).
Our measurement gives 2.240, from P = 9.4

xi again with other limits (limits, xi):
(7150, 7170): 2.290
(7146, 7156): 2.317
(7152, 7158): 2.277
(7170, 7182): 2.286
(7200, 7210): 2.293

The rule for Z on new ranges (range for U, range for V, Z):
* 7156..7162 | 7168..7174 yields 19.7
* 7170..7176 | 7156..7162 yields 19.7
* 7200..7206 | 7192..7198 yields 19.0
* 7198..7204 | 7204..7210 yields 19.6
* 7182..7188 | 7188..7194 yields 18.5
